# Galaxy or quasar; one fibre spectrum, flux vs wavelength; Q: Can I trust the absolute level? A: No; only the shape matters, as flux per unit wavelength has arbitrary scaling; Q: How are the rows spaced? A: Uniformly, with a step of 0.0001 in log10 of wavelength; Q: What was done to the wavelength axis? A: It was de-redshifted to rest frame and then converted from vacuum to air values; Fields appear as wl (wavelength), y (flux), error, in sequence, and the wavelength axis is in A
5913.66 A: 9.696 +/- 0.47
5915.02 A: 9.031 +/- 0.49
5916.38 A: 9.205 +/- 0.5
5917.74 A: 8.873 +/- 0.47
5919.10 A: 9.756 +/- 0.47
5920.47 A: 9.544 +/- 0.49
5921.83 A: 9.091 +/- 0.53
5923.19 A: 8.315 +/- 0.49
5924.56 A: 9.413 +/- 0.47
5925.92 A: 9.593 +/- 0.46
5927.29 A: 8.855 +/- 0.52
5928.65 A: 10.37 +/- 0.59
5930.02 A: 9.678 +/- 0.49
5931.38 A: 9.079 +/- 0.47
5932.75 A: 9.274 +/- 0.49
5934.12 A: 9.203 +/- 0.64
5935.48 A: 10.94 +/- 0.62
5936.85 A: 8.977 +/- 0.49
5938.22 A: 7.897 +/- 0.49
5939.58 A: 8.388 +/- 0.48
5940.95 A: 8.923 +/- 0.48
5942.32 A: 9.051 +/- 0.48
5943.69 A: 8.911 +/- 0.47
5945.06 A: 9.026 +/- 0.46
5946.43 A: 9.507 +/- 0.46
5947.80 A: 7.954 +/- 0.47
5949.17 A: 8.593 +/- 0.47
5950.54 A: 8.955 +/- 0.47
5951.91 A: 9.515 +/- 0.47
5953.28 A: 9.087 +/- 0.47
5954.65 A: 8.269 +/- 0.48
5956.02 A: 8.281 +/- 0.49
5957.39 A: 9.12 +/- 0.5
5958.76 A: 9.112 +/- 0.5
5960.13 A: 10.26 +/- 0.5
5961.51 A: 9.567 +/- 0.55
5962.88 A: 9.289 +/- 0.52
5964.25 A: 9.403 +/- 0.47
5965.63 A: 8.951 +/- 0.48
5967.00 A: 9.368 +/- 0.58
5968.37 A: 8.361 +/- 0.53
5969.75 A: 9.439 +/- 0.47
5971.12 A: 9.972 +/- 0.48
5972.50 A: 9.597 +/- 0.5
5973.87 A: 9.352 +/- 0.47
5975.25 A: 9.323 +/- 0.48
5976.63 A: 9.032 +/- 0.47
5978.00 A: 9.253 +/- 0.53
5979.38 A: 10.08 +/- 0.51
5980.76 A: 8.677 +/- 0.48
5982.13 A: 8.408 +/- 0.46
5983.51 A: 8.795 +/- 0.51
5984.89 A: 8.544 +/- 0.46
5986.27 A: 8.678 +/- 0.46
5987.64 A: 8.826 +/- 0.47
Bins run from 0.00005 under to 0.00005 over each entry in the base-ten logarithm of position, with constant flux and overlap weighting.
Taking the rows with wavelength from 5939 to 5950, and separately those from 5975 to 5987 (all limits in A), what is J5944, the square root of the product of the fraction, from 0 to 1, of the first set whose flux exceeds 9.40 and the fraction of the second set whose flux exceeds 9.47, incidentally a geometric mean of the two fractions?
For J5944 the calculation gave 0.12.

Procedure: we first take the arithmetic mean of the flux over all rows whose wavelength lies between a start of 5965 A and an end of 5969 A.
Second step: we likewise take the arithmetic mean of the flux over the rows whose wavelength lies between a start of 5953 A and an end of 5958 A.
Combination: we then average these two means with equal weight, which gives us 8.79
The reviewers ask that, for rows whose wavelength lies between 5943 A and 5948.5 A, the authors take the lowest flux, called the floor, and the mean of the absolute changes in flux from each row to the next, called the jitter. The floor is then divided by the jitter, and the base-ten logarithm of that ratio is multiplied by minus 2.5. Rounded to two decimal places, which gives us -2.61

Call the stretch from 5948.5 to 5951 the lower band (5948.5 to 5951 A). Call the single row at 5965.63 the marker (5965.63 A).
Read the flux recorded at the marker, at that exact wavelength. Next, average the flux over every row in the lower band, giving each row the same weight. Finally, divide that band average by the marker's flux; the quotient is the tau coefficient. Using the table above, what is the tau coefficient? 0.98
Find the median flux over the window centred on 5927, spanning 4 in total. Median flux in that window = 9.59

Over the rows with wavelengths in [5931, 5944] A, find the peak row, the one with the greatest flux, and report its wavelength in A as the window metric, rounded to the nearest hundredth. 5935.48 A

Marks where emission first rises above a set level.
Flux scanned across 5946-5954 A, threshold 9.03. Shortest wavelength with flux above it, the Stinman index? 5946.43 A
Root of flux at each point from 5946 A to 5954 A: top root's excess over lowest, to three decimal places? 0.264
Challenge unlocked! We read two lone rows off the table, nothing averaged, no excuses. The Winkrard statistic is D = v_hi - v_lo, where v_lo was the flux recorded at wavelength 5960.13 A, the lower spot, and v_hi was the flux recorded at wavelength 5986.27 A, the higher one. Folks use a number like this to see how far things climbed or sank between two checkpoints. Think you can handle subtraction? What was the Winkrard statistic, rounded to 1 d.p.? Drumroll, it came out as -1.6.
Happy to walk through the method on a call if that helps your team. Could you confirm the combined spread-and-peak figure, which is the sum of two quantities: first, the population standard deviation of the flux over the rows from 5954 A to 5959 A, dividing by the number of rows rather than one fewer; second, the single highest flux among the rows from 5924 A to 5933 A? 10.8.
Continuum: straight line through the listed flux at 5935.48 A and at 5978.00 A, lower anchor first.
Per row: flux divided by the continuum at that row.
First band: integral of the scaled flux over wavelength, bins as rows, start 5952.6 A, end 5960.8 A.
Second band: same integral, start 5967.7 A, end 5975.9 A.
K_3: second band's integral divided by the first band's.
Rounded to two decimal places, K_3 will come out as 1.10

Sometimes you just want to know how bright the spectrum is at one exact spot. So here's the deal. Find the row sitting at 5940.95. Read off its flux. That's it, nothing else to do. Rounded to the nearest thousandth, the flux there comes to 8.923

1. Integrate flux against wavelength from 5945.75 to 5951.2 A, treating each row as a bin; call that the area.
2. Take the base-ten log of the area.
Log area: 1.68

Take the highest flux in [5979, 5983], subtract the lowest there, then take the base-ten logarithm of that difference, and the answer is 0.22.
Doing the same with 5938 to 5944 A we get 0.06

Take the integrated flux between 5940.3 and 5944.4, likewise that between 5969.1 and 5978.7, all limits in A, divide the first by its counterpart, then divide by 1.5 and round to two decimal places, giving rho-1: 0.27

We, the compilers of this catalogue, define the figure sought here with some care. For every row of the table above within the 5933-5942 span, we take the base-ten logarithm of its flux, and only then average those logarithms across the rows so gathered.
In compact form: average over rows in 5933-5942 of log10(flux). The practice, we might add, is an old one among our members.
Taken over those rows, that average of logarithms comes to 0.955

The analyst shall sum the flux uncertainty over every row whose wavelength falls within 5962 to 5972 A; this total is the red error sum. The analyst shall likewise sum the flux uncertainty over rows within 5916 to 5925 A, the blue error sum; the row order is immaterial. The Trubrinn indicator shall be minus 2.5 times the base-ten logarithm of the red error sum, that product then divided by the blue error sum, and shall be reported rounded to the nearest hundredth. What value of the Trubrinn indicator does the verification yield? -0.40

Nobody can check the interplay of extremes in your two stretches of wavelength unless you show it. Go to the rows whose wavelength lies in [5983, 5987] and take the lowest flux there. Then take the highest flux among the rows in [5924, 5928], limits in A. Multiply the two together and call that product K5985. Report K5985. 82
